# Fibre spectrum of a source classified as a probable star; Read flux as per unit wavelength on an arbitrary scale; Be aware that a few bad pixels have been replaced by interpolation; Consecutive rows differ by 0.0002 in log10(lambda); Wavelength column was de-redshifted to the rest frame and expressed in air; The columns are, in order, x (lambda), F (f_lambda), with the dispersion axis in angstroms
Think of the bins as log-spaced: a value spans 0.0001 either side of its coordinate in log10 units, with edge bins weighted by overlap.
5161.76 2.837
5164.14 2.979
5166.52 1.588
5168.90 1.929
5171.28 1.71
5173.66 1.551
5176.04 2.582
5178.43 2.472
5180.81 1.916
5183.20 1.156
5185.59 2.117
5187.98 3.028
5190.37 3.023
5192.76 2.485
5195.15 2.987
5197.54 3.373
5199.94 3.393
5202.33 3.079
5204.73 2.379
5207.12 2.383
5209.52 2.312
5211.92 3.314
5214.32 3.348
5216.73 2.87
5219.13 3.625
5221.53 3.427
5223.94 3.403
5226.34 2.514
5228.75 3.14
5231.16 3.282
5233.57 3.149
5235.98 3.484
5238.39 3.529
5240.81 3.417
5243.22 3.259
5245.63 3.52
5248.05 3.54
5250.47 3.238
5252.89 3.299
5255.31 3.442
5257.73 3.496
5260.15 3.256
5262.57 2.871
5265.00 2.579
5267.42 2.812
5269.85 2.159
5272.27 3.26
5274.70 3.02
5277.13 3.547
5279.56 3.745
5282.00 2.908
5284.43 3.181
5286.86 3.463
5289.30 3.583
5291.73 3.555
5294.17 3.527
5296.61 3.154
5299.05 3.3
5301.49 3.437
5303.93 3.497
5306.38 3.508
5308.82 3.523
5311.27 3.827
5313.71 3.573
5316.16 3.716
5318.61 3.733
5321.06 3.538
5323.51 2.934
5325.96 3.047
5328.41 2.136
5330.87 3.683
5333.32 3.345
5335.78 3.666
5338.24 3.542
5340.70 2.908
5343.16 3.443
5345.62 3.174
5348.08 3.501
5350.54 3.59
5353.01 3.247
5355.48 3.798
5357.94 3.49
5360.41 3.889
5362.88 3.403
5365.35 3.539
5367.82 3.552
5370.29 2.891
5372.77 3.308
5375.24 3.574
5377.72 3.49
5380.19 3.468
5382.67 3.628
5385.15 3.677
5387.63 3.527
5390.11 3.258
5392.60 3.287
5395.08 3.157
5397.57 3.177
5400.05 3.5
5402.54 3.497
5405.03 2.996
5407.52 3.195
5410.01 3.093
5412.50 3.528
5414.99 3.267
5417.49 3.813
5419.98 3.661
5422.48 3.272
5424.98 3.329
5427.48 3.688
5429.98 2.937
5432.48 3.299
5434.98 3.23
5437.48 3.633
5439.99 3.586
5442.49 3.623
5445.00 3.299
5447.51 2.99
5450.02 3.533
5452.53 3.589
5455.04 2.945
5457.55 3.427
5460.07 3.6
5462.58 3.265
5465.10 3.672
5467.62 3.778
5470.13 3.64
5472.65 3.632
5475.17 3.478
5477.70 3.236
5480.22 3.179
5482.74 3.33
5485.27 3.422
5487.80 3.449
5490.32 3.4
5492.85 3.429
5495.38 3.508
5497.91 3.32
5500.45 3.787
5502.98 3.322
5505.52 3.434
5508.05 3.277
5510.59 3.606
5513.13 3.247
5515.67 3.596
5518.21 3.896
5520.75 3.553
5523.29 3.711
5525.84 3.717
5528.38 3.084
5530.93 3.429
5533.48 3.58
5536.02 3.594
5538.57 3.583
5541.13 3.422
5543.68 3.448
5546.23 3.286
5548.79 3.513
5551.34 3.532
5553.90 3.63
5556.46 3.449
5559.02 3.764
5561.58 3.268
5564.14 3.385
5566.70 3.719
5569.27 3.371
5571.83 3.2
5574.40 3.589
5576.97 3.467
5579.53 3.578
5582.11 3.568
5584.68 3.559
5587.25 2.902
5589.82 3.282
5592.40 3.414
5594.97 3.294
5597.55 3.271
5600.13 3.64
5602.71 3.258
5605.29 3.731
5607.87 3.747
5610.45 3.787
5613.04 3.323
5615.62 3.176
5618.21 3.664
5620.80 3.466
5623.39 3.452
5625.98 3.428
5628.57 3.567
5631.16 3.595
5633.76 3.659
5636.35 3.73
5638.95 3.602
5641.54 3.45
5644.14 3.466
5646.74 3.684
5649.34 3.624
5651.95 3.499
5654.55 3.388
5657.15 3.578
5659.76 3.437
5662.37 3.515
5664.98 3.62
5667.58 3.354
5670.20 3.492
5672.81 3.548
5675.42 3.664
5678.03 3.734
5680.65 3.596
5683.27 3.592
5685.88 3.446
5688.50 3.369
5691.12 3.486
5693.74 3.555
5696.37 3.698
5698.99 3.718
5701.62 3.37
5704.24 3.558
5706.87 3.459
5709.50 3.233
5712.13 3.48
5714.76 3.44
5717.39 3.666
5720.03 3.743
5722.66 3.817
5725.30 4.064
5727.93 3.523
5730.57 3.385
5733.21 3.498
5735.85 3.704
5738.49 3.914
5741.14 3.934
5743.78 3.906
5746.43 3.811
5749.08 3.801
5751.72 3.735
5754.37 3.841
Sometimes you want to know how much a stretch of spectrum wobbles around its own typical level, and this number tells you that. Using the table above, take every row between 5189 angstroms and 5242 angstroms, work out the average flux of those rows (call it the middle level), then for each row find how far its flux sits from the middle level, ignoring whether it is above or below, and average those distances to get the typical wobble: 0.34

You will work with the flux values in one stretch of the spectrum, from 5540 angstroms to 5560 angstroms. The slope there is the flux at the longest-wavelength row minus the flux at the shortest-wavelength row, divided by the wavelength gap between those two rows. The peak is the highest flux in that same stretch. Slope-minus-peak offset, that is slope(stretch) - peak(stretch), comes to -3.74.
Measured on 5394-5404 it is -3.45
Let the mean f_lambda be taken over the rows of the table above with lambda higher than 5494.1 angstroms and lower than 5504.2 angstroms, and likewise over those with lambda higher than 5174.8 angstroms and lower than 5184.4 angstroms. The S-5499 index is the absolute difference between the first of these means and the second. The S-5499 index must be 1.5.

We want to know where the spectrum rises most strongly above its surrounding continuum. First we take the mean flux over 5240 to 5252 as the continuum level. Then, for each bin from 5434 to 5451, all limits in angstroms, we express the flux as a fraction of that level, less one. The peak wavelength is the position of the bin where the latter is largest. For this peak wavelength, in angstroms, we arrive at 5437.48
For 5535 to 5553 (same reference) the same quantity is 5536.02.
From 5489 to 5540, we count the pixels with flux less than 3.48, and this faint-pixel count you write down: 9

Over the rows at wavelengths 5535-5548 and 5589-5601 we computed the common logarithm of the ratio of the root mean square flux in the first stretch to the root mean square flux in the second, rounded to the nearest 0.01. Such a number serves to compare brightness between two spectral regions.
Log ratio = 0.01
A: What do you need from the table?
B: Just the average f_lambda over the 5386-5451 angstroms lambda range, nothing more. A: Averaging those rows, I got 3.36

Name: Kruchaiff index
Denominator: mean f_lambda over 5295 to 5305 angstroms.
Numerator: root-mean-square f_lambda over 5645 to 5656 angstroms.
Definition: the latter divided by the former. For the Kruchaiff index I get 1.06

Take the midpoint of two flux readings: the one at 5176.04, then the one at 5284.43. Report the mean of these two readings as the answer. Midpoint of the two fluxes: 2.9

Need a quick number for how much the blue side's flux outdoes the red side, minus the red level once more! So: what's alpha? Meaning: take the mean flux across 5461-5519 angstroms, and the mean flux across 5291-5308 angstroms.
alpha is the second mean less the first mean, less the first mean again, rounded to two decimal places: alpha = -3.52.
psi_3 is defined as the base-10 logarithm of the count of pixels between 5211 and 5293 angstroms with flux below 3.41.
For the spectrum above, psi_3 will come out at 1.3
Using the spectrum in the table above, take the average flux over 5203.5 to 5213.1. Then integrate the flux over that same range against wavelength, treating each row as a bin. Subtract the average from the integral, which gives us 22.3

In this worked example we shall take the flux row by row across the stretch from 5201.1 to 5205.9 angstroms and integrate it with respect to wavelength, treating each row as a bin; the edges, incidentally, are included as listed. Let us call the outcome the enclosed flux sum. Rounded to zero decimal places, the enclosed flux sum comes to 13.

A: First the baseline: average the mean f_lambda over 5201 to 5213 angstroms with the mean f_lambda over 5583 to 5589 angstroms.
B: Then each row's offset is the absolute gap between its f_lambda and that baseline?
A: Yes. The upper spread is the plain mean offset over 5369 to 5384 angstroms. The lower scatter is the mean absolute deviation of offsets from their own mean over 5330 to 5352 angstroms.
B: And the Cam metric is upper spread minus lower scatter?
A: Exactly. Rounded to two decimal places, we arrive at 0.28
